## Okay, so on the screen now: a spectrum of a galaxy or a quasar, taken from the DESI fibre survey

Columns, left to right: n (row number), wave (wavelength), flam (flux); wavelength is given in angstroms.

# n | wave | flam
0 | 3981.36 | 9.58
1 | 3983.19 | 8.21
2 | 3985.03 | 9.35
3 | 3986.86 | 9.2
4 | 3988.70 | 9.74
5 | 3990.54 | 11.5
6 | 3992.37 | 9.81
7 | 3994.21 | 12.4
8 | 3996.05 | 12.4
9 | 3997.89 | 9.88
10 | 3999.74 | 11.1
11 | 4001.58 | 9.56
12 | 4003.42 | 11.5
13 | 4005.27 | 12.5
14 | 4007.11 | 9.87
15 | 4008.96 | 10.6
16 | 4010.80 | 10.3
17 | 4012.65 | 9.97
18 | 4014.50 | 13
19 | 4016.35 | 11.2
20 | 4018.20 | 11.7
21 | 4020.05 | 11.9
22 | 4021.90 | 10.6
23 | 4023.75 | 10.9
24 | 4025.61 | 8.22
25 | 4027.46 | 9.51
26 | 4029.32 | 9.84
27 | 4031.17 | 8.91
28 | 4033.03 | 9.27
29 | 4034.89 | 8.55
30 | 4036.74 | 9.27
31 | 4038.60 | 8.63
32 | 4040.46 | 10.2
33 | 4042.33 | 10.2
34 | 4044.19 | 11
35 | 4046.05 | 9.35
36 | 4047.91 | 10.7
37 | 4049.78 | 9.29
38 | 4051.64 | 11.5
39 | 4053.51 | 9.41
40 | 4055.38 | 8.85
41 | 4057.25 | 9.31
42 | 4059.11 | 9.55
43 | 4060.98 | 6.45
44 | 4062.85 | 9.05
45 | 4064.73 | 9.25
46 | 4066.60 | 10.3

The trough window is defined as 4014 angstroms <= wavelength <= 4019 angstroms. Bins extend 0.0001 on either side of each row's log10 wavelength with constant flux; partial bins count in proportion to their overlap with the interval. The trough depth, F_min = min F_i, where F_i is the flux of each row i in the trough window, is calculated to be 11.2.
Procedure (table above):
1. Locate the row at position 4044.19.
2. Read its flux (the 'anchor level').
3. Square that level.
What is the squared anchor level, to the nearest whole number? 121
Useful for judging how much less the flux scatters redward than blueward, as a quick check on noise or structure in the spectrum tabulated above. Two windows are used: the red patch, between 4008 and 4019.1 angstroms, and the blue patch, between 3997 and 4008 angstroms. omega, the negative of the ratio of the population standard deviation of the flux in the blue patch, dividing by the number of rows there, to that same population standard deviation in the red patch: -1.04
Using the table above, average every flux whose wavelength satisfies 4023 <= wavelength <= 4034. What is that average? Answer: 9.4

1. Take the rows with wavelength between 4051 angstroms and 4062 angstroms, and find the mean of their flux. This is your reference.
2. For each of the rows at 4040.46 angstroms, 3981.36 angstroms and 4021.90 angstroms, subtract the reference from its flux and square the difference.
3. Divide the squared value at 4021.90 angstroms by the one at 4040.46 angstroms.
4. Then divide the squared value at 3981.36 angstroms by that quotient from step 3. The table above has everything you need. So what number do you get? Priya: 0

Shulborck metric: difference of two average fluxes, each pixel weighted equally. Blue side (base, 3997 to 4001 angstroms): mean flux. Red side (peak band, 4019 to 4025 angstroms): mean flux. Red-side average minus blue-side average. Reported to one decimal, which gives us 0.6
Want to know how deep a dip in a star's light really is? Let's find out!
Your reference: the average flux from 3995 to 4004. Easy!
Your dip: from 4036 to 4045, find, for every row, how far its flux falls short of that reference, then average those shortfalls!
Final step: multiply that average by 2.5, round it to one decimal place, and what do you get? 2.6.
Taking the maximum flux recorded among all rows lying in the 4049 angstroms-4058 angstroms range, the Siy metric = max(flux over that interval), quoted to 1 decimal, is 11.5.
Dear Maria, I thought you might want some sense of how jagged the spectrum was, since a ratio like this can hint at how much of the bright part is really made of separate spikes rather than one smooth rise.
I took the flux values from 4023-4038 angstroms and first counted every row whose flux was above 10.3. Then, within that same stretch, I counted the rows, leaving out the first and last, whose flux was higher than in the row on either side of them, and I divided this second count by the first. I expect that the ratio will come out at 2.0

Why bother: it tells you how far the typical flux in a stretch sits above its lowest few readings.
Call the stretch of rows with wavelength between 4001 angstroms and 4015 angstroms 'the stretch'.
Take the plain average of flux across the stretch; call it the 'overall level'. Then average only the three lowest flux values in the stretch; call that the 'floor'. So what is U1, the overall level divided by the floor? 1.11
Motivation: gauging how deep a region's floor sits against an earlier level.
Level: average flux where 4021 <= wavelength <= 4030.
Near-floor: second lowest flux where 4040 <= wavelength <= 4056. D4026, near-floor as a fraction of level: 0.947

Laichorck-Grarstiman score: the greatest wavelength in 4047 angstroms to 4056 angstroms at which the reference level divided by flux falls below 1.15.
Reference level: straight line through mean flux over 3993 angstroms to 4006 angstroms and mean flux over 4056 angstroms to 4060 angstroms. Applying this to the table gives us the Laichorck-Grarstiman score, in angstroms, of 4055.38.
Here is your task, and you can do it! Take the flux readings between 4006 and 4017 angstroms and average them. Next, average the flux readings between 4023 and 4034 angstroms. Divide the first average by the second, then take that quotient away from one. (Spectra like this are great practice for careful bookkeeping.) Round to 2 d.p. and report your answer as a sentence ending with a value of -0.15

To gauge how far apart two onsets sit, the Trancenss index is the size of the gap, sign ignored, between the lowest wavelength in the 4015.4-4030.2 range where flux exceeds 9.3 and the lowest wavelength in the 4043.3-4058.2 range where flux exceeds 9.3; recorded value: 27.8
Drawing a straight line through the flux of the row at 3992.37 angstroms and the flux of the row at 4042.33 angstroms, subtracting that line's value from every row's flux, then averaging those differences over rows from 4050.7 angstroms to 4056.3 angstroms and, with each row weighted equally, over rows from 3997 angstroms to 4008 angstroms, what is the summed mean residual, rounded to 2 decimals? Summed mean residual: 0.48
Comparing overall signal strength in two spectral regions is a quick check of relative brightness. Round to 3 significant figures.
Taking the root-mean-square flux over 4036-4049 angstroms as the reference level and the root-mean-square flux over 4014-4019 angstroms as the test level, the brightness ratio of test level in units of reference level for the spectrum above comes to 1.21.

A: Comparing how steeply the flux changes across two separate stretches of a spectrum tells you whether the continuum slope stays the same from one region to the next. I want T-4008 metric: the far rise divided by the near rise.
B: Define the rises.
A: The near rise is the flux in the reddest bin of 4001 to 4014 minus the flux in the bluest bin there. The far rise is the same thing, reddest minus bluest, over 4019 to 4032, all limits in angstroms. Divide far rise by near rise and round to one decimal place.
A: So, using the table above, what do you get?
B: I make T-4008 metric -7.3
